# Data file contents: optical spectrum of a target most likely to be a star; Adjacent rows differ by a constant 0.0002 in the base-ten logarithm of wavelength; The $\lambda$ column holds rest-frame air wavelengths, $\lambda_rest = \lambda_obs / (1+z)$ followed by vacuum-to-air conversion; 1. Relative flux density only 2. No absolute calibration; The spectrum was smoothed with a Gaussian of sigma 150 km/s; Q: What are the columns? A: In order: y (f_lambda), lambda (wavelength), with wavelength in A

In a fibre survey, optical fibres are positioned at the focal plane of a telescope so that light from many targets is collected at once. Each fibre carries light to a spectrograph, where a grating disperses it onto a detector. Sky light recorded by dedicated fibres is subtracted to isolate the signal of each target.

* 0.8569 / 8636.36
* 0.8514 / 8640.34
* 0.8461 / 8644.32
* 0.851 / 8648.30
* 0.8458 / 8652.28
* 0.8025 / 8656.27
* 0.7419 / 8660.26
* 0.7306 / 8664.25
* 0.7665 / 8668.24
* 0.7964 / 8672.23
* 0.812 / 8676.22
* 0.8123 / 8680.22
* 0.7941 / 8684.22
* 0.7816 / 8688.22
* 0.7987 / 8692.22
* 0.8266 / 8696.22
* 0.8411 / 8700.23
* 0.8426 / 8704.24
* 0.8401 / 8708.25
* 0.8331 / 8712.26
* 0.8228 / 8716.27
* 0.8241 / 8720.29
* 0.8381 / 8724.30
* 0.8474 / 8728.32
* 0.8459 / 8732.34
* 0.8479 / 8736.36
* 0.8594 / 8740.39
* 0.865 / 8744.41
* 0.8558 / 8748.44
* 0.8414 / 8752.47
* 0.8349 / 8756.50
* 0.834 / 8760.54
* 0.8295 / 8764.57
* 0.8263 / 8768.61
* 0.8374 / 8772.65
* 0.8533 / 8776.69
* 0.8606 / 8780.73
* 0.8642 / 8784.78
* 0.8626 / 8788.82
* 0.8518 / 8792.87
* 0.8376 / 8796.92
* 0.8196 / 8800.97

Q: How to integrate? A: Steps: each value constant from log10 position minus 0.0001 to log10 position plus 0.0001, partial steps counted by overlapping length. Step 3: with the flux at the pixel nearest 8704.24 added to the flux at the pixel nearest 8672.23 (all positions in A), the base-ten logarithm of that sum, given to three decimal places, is 0.215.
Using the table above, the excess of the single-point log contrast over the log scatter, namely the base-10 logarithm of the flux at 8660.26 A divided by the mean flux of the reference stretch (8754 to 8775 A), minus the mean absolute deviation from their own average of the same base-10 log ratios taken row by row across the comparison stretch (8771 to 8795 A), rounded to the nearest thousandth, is -0.054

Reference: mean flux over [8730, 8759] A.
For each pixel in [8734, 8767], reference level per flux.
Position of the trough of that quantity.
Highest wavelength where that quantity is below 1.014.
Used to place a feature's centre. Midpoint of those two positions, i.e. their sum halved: 8748.4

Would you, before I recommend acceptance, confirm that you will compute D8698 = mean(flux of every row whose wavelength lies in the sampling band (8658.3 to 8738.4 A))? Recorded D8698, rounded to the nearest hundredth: 0.81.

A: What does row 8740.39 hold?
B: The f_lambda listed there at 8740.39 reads 0.8594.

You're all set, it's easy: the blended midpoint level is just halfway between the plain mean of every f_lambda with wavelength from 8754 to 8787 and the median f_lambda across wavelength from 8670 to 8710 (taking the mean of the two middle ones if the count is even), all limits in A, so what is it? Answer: 0.827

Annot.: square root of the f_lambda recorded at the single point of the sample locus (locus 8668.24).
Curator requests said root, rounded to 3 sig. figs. 0.875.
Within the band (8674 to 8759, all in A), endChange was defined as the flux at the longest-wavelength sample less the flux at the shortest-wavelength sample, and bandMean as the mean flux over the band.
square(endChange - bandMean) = 0.65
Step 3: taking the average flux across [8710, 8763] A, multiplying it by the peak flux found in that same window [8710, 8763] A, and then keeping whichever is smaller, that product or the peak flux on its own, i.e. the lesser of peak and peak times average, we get 0.73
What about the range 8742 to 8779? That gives 0.73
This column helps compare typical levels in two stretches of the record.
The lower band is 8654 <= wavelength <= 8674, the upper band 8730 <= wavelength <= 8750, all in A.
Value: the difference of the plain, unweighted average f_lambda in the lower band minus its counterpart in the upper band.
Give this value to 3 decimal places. -0.087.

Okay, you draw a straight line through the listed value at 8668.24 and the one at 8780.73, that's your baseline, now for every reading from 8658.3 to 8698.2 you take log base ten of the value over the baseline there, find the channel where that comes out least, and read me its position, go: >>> 8664.25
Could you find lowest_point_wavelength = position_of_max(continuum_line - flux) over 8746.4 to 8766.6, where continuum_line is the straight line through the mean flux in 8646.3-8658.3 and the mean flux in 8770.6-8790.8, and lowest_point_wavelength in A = 8764.57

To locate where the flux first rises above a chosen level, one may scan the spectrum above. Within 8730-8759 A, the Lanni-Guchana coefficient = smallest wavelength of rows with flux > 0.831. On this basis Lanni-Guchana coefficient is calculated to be 8732.34 A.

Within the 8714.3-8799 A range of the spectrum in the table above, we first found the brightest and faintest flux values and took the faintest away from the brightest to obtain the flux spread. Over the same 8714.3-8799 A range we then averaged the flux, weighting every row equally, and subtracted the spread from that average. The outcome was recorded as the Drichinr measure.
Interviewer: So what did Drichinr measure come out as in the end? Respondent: 0.80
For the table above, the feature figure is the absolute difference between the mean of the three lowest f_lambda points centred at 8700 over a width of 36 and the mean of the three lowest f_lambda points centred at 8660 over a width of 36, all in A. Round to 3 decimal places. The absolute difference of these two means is 0.045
